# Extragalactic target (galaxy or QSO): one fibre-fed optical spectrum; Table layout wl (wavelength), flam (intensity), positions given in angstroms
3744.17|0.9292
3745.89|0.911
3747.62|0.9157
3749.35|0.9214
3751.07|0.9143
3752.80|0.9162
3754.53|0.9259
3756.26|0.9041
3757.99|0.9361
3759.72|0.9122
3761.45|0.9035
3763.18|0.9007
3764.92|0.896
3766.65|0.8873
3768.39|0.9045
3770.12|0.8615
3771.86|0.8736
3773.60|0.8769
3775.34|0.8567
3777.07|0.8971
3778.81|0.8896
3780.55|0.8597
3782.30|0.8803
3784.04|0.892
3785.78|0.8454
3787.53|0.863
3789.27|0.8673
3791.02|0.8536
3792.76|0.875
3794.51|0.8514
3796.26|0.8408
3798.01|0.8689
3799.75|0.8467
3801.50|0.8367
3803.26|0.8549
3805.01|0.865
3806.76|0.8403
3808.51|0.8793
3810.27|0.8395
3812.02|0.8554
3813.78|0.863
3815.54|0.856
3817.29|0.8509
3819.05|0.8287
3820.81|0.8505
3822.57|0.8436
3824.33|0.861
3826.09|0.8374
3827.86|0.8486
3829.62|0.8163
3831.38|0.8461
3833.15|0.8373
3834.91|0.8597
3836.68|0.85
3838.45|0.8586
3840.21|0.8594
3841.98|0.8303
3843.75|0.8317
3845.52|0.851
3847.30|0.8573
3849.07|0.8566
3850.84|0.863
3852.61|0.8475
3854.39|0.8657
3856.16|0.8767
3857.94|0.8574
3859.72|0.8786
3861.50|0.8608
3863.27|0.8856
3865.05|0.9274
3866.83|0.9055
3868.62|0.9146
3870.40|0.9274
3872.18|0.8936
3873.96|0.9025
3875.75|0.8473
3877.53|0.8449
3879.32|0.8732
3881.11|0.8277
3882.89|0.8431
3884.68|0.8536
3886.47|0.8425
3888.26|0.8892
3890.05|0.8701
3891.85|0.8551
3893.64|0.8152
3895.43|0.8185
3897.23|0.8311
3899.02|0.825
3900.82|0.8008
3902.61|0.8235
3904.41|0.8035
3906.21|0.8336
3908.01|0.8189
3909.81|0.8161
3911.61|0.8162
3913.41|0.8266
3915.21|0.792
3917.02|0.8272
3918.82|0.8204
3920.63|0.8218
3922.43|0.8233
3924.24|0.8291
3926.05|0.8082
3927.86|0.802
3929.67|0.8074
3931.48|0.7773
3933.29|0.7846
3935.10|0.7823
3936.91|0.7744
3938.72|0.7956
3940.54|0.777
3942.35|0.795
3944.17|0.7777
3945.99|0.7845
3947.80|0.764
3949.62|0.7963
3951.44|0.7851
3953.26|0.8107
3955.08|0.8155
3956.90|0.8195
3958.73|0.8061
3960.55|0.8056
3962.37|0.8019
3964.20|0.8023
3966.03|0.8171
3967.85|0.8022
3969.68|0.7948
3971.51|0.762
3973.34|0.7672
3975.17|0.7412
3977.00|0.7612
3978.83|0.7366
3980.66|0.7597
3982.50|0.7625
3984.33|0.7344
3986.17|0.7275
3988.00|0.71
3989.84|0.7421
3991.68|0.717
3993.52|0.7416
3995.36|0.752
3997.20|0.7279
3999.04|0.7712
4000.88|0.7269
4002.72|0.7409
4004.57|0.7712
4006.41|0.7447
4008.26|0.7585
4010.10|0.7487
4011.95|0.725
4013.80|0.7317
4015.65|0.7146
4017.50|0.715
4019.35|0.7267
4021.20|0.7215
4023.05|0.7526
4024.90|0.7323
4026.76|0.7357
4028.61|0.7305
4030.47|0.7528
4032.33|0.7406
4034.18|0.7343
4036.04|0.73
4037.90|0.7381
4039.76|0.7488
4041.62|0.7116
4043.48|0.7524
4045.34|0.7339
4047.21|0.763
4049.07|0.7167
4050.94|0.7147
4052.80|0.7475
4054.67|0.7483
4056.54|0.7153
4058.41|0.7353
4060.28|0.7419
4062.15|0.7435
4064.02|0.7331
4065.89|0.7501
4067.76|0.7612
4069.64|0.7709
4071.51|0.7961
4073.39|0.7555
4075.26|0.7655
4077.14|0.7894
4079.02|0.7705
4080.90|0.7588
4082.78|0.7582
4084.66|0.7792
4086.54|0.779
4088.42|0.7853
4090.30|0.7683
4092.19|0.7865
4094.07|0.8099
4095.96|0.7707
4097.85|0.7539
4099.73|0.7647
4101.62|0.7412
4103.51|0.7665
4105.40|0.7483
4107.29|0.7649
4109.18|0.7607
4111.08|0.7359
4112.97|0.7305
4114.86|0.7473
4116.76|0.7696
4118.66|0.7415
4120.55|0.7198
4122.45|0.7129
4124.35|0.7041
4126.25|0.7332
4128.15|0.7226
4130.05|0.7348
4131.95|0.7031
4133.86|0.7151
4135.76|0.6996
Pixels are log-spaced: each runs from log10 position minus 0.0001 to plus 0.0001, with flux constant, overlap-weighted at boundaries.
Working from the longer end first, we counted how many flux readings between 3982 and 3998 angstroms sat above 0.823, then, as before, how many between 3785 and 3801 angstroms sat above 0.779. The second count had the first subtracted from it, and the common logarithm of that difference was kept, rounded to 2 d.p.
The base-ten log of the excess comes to 0.95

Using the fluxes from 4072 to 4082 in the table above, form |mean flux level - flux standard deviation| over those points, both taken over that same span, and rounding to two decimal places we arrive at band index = 0.76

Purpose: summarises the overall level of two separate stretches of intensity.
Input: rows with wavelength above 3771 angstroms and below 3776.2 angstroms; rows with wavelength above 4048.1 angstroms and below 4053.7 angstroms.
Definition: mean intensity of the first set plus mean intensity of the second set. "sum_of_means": 1.60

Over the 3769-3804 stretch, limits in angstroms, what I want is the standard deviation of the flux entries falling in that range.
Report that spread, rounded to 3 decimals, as 0.017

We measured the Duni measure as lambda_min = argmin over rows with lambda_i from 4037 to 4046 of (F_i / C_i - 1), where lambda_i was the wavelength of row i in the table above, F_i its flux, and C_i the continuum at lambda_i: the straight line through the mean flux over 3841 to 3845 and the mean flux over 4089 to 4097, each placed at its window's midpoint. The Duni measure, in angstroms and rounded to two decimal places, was 4041.62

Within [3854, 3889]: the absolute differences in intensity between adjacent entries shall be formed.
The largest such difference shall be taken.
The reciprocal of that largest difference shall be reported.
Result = 18.1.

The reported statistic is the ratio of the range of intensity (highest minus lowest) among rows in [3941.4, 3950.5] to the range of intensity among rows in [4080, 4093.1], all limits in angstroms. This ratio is 1.14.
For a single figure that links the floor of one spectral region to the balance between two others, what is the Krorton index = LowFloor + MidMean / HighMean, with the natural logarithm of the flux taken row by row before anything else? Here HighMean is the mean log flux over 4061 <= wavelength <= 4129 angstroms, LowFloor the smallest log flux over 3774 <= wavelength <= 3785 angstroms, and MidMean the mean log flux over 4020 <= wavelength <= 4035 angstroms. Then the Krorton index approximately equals 0.94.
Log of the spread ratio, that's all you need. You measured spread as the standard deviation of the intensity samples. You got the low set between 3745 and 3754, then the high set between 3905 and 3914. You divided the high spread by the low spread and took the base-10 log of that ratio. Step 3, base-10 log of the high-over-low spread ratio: 0.31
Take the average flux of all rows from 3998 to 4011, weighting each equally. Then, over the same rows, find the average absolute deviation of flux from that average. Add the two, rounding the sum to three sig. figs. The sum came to 0.765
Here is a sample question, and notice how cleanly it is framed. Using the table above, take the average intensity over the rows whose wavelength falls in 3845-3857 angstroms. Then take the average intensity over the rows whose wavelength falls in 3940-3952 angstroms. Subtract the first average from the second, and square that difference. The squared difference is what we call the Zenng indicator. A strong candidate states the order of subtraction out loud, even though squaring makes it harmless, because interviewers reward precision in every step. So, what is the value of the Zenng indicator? 0.0059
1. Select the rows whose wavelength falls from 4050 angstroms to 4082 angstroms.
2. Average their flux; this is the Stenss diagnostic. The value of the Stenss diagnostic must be 0.753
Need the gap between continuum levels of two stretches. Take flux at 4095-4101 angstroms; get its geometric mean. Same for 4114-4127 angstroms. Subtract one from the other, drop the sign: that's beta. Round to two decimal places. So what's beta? 0.03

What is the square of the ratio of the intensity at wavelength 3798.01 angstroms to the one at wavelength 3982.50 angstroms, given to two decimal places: 1.30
